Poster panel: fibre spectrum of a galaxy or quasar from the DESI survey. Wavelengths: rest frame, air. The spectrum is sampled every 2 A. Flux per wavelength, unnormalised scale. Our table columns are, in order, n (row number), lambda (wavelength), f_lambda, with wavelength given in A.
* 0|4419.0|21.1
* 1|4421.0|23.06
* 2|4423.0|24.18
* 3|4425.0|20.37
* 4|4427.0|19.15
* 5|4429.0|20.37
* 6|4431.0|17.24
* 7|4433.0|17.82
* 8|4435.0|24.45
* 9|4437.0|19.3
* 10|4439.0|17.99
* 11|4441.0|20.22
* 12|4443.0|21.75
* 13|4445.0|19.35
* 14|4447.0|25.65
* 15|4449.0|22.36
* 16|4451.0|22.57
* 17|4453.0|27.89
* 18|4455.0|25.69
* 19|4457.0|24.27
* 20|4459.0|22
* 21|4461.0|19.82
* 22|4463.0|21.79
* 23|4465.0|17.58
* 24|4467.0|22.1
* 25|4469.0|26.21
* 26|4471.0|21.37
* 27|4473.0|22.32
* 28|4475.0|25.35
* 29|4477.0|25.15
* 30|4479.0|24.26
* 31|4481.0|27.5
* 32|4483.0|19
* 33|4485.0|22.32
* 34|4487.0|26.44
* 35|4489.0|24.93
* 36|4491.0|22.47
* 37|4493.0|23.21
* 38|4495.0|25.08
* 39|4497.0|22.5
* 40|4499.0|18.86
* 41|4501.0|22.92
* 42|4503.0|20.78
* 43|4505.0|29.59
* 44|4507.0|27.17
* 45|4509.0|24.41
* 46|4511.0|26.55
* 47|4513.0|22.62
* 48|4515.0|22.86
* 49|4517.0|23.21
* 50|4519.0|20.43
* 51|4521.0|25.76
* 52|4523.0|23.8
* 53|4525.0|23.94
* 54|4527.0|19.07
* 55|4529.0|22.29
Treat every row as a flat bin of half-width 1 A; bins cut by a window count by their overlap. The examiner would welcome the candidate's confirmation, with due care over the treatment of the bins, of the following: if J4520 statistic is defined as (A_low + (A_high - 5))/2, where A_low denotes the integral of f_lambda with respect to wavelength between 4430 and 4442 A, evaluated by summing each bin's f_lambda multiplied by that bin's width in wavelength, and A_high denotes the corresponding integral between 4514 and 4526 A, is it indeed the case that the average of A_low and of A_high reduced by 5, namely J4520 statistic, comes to 255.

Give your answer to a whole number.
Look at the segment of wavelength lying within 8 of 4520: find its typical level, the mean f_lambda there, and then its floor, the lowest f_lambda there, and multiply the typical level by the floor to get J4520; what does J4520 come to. 433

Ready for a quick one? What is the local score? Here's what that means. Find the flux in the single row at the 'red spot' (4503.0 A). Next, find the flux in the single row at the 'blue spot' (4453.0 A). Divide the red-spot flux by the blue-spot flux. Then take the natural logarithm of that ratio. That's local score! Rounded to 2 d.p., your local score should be -0.29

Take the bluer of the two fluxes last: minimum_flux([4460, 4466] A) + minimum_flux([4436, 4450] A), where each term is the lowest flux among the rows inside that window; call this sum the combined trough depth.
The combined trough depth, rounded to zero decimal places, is 36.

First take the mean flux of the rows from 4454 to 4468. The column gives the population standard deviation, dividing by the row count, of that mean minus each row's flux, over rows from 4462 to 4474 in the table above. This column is 2.51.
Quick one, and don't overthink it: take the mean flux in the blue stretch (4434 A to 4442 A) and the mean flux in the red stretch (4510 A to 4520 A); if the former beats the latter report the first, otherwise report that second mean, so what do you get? 23.1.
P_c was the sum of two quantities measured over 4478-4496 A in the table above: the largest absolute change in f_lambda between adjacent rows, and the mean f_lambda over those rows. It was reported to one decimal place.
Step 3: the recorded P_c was 32.4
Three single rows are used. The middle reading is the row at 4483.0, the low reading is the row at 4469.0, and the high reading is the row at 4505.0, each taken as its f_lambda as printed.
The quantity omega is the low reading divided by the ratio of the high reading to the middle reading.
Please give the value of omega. 17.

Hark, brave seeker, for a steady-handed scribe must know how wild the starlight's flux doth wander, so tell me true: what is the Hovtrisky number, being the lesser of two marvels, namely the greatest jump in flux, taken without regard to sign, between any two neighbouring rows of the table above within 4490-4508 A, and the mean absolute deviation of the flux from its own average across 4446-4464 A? 2.06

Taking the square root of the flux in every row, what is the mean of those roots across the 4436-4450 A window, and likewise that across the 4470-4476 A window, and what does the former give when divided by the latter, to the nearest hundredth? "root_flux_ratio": 0.95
